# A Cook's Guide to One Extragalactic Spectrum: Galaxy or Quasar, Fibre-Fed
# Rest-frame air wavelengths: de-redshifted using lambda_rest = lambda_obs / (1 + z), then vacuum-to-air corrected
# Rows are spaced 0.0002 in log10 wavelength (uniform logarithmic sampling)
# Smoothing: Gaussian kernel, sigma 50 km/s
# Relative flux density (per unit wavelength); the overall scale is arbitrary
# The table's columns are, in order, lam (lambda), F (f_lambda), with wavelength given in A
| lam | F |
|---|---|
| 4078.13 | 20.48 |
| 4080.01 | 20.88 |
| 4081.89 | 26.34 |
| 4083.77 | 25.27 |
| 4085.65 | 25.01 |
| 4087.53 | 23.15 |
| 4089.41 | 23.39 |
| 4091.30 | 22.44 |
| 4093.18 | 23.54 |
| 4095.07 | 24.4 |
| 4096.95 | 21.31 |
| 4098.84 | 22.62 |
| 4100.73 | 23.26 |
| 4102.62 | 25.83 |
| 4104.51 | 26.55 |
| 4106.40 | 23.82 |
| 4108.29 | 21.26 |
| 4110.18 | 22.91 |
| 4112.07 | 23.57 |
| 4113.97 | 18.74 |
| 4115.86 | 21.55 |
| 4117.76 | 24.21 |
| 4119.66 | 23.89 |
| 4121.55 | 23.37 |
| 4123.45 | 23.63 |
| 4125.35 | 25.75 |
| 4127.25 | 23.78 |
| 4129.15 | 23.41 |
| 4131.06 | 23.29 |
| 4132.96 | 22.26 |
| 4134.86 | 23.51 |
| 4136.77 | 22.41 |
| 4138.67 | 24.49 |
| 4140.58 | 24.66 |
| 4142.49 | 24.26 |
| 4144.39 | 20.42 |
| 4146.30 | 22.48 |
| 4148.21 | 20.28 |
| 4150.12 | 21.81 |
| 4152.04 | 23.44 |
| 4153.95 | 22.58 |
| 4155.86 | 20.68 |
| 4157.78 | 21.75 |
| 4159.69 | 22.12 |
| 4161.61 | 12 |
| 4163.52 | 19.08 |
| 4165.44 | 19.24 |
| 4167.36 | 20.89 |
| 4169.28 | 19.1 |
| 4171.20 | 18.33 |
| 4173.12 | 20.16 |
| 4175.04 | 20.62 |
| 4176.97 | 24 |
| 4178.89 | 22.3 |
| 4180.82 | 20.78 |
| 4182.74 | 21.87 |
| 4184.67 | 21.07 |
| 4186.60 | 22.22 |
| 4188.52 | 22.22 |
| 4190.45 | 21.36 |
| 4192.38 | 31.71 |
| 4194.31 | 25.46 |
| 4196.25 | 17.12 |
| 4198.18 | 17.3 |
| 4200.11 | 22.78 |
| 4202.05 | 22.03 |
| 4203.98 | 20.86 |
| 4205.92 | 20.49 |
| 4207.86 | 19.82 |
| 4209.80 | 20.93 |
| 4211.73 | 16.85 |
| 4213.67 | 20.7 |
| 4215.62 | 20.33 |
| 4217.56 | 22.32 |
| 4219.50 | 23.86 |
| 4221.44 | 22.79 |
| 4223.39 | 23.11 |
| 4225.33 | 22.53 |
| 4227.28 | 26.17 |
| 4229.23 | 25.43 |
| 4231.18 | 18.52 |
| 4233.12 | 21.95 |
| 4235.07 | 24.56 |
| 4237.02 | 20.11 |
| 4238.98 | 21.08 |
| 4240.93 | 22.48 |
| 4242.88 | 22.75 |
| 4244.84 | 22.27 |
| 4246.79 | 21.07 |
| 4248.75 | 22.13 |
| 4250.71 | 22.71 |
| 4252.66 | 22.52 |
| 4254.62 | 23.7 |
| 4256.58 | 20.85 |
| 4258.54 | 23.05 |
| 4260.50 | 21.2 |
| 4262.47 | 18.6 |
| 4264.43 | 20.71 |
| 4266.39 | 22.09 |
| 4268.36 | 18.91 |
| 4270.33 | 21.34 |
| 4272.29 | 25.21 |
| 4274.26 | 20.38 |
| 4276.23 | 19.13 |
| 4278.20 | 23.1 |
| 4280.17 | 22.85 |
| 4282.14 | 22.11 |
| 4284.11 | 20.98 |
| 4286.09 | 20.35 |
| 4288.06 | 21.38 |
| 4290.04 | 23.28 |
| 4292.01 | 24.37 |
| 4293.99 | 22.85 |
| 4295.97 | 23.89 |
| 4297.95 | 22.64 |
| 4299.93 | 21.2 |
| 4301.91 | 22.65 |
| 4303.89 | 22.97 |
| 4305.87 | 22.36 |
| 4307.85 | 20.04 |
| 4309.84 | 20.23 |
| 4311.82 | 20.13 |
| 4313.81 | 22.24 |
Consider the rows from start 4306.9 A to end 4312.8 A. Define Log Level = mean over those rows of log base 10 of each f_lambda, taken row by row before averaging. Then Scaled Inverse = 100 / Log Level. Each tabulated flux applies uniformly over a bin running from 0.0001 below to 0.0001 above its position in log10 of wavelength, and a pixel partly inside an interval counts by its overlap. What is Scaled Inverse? 76.7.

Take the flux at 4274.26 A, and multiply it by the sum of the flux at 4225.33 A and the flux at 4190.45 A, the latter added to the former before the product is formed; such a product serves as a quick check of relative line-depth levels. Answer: 894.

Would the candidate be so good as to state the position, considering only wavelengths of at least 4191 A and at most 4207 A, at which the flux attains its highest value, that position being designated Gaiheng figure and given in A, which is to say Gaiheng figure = 4192.38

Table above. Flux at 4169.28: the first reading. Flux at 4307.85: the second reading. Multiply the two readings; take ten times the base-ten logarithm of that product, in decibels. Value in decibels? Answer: 25.8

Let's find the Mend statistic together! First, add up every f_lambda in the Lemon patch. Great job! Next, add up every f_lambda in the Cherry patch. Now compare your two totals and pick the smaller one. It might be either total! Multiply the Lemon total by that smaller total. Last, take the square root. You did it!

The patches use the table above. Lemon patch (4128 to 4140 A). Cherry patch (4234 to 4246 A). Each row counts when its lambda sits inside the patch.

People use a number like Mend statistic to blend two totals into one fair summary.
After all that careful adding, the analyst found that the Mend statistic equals 136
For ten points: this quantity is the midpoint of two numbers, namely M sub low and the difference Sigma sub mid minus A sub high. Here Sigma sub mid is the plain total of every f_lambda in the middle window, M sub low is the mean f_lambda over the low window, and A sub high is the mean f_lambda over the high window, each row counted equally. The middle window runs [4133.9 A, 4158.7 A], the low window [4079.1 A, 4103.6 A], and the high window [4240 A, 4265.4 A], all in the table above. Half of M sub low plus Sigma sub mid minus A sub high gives 147.3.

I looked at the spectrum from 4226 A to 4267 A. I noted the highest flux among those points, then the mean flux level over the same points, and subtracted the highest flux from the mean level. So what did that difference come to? -4.1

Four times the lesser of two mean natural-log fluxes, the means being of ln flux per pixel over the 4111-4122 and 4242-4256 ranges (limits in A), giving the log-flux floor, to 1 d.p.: 12.4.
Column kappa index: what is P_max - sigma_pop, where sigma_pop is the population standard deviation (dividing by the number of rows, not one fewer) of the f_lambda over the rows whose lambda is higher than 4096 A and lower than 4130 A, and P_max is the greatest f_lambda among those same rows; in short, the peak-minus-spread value 24.8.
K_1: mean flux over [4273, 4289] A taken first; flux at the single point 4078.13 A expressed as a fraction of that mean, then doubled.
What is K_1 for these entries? 1.9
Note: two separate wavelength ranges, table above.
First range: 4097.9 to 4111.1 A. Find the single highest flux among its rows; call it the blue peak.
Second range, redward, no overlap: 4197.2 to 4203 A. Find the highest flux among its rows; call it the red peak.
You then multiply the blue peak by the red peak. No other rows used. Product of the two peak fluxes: 605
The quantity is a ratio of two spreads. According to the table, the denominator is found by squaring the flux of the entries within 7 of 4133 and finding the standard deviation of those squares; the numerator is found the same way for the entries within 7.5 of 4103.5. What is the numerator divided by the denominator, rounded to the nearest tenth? 2.6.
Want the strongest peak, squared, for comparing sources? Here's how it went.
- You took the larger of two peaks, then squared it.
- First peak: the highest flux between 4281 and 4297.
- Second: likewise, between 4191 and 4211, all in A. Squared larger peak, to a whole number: 1006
